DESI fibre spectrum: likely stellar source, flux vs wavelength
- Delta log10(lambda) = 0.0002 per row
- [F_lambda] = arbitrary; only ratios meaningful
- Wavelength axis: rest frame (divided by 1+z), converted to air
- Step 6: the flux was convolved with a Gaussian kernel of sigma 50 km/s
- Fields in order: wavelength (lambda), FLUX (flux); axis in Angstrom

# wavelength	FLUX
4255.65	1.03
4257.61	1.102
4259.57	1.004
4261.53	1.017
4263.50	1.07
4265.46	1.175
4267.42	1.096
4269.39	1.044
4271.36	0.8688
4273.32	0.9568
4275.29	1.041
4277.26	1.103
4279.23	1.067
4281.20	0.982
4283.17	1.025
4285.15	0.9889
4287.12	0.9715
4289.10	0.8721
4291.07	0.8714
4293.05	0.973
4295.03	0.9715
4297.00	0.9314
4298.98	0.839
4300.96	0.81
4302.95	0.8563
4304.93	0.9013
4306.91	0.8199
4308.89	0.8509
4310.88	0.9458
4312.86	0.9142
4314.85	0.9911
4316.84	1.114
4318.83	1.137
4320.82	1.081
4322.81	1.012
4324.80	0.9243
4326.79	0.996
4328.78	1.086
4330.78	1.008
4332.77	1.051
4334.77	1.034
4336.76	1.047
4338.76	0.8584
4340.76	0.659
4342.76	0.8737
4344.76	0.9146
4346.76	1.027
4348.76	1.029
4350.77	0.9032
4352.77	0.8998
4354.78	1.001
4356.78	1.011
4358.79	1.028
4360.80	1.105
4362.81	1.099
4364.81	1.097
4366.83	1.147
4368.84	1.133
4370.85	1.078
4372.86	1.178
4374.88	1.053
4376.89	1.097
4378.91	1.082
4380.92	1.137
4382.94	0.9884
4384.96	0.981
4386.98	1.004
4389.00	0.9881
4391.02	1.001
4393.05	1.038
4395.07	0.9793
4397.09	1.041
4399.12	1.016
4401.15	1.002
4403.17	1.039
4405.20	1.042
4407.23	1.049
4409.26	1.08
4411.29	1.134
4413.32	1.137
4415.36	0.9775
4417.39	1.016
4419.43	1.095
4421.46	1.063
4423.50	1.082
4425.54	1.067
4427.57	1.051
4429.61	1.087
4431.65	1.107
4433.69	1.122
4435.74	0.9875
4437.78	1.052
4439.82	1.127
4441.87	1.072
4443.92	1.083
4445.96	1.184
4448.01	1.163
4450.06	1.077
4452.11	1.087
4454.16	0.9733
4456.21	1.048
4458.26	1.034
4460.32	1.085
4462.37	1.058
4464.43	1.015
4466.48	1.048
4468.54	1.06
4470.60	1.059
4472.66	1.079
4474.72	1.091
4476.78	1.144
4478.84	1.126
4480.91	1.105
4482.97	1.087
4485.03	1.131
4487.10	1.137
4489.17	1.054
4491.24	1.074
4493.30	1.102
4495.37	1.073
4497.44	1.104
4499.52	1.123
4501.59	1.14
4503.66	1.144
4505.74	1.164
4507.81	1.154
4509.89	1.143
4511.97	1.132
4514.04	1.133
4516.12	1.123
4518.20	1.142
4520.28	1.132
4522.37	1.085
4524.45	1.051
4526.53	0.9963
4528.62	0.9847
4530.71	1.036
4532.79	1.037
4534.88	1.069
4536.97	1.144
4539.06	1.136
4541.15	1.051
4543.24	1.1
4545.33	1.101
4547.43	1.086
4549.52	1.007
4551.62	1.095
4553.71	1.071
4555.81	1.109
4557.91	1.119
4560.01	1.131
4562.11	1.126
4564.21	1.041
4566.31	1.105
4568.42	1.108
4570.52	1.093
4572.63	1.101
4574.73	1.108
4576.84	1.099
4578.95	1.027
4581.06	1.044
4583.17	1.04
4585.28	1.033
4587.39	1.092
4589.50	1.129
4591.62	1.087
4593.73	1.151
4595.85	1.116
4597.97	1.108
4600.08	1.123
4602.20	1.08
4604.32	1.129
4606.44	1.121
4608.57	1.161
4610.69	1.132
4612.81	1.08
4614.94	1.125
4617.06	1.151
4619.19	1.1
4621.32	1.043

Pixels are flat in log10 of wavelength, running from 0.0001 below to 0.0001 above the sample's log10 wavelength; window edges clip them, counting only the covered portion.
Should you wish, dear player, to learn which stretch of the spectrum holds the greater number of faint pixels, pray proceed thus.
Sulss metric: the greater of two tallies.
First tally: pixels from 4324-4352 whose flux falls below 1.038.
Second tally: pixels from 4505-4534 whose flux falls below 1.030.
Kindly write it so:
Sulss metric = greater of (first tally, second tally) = 11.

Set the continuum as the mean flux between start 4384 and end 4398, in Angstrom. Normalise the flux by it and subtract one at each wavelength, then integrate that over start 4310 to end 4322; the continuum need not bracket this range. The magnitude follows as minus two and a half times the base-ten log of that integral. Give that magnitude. 1.3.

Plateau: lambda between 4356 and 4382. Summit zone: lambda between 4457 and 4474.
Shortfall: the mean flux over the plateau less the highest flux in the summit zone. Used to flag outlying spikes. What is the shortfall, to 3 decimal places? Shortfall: 0.011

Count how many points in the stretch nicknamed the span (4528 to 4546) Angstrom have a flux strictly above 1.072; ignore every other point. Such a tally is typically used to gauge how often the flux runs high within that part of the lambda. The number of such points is 4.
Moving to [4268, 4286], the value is 1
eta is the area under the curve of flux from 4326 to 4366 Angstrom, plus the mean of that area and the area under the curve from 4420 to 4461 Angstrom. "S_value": 81.3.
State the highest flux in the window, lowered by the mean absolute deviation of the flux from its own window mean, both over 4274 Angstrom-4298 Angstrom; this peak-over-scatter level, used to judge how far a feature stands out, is 1.05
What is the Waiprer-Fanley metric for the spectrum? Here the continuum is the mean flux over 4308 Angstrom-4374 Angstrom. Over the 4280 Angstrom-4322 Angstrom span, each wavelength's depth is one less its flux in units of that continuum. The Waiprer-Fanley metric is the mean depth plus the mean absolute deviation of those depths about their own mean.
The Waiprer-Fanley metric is 0.14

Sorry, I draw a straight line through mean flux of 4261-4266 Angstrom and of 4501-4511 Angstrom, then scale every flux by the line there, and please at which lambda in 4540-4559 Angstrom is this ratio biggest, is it 4557.91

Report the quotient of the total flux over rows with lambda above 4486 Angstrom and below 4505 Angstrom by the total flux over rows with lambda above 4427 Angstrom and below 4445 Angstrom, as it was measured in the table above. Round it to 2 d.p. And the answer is 1.03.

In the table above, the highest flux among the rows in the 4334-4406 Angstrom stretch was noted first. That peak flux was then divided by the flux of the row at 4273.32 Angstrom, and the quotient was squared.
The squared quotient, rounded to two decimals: 1.52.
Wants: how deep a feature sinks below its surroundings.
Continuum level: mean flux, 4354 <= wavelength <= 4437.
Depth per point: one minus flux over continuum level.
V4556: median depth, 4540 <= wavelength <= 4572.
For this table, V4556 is -0.04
